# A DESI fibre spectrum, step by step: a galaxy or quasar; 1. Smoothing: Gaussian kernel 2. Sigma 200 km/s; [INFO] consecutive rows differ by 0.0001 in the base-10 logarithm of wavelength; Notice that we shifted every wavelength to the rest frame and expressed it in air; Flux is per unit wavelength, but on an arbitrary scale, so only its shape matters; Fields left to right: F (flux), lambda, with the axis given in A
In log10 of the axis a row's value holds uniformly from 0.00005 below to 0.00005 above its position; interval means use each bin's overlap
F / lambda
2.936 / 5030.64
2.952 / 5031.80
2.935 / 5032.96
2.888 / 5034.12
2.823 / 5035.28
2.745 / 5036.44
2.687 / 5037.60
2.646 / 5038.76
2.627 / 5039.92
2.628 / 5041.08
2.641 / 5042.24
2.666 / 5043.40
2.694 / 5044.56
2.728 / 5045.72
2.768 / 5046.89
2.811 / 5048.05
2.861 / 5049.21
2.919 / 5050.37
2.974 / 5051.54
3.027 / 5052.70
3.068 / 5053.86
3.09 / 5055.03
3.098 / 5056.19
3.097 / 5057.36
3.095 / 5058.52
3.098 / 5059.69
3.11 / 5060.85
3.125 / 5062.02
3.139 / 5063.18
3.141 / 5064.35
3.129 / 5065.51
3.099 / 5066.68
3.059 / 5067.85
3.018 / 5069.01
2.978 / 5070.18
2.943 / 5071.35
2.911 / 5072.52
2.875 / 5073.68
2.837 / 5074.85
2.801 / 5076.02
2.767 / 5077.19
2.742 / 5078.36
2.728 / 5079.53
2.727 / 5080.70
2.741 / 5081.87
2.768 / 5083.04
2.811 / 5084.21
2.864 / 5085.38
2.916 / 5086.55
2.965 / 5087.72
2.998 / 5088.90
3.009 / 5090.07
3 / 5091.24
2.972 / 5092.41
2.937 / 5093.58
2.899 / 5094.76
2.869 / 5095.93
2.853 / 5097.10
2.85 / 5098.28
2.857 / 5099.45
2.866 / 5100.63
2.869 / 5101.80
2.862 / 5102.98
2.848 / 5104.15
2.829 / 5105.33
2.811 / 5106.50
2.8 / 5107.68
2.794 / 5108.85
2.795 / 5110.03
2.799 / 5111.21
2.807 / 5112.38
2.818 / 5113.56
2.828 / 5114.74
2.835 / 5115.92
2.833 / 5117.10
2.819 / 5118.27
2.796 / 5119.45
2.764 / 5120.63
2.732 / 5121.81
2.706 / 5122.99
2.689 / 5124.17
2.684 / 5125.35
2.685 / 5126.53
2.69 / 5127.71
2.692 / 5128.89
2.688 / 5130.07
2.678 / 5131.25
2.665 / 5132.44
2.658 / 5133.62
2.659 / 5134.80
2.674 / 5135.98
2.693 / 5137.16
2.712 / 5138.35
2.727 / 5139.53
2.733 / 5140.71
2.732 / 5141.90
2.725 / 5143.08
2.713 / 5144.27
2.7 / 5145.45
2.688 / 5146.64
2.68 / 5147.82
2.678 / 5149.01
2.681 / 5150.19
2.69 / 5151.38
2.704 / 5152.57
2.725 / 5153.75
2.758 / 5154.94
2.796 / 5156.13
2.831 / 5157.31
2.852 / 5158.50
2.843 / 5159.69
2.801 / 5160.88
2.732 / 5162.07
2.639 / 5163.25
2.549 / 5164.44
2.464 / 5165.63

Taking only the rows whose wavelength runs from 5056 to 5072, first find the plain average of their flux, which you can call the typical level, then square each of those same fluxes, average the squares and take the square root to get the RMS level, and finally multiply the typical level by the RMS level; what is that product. 9.49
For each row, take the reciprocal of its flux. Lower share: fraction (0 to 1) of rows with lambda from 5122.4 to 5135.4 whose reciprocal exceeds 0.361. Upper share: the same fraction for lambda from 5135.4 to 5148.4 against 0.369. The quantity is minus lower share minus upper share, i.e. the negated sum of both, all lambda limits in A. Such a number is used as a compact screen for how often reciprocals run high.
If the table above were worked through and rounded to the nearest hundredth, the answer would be -1.45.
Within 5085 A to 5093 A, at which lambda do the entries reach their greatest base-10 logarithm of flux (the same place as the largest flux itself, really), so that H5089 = 5090.07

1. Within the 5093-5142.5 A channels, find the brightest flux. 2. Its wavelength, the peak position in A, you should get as 5093.58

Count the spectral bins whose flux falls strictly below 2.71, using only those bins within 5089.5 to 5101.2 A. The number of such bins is 0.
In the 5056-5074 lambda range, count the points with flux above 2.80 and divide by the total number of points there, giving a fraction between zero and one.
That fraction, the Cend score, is 1.0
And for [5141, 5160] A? 0.2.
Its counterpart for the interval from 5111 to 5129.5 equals 0.4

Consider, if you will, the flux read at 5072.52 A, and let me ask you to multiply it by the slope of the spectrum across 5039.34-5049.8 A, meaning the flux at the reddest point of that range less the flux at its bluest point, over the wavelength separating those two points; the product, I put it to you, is 0.073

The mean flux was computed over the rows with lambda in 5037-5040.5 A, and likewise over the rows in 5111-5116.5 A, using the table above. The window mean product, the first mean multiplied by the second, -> 7.5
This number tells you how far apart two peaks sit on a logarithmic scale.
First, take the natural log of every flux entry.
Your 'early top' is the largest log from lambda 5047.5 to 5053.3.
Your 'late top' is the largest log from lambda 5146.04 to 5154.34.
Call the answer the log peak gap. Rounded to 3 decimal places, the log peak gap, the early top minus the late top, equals 0.105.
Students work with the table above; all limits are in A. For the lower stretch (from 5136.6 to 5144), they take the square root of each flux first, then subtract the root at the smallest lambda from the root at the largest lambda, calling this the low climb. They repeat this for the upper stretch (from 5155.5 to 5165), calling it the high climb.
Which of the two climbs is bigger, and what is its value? 0.010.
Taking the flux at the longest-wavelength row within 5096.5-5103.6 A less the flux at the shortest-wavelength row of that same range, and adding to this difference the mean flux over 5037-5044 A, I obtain 2.66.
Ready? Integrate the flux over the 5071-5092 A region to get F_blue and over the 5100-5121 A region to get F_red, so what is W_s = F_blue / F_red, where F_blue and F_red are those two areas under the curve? 1.01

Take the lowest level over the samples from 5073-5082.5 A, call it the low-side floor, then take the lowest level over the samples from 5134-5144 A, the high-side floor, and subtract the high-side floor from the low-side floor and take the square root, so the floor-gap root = 0.26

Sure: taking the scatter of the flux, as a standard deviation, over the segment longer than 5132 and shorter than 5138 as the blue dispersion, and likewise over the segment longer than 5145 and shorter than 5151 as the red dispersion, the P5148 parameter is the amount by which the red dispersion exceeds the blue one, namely -0.005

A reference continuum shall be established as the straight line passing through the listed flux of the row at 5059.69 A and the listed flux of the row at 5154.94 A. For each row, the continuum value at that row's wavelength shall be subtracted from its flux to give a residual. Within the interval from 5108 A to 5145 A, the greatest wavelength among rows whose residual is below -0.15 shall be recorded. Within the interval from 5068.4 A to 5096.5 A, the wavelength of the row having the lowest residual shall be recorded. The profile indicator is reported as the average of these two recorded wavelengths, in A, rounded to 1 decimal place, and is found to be 5107.8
